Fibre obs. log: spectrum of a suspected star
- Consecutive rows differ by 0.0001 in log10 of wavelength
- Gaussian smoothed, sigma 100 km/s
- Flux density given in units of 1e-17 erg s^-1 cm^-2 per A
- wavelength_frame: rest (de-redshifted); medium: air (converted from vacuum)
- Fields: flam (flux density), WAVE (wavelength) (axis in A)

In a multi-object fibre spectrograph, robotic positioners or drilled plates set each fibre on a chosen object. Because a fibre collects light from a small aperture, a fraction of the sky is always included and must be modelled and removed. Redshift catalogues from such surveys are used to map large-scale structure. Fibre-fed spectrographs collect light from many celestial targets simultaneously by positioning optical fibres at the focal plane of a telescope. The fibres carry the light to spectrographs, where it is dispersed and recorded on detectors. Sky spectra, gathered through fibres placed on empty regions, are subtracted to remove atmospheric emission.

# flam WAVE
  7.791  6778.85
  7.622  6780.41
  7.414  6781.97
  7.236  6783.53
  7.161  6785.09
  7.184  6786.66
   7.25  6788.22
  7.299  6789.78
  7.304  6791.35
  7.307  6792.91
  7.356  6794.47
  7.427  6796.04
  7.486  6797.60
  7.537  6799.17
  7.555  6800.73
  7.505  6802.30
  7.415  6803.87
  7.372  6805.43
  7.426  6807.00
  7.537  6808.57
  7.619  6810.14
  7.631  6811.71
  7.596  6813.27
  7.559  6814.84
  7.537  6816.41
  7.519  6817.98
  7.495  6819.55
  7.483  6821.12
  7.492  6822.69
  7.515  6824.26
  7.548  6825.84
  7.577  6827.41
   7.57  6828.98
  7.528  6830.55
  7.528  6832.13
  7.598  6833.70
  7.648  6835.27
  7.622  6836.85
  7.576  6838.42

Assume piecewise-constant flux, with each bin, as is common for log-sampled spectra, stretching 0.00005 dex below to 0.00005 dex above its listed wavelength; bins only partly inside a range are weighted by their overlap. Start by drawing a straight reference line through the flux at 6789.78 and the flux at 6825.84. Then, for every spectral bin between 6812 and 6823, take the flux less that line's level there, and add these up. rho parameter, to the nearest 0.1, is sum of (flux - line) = 0.2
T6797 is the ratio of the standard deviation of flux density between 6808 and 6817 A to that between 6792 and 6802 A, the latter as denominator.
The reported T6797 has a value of 0.41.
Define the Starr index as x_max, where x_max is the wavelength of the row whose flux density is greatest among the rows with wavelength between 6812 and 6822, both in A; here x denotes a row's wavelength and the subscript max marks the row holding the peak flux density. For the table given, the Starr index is 6813.27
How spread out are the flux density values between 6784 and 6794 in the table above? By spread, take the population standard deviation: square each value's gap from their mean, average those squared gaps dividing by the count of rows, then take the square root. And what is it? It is 0.06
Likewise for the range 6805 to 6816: 0.09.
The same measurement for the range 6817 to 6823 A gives 0.01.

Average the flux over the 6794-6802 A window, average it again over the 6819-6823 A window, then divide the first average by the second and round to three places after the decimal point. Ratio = 0.998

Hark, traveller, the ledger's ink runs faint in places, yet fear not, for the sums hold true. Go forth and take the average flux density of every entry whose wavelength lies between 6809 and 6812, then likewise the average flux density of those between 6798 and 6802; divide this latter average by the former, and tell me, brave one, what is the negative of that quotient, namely -0.99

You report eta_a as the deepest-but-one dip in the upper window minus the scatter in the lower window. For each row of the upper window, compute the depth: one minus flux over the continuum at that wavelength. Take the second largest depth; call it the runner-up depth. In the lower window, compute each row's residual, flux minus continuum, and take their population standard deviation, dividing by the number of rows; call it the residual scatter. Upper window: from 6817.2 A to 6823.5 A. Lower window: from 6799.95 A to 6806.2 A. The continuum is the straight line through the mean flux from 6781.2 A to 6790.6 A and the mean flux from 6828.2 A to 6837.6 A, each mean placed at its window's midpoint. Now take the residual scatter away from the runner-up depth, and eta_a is -0.082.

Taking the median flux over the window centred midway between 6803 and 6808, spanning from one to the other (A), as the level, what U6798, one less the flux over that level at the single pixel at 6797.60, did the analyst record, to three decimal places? -0.010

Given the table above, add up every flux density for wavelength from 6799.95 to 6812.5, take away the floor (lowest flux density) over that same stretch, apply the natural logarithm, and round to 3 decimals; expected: 3.964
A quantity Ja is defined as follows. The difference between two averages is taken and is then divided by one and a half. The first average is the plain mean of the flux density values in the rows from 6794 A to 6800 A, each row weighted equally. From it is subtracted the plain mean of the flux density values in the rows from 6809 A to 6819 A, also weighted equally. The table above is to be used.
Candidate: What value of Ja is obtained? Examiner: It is -0.08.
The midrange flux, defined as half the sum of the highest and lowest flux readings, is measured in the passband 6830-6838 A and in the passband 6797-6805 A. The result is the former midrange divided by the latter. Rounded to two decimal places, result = 1.01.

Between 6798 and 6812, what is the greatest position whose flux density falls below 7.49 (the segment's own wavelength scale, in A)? 6807.00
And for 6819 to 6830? 6821.12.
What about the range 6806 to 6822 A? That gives 6821.12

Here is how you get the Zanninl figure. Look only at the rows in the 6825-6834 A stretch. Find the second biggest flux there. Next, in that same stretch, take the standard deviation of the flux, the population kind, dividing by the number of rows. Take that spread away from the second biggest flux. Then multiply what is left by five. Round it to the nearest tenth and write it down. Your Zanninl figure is 37.8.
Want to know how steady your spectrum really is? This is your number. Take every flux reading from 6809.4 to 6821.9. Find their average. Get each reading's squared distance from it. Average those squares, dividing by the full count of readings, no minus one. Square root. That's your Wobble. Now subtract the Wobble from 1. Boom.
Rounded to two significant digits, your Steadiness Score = 0.95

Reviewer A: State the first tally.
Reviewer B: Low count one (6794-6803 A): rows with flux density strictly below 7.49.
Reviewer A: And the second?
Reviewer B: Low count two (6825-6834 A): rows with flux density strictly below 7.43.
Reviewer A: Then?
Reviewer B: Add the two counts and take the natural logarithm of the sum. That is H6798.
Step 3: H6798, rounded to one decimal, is 1.1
